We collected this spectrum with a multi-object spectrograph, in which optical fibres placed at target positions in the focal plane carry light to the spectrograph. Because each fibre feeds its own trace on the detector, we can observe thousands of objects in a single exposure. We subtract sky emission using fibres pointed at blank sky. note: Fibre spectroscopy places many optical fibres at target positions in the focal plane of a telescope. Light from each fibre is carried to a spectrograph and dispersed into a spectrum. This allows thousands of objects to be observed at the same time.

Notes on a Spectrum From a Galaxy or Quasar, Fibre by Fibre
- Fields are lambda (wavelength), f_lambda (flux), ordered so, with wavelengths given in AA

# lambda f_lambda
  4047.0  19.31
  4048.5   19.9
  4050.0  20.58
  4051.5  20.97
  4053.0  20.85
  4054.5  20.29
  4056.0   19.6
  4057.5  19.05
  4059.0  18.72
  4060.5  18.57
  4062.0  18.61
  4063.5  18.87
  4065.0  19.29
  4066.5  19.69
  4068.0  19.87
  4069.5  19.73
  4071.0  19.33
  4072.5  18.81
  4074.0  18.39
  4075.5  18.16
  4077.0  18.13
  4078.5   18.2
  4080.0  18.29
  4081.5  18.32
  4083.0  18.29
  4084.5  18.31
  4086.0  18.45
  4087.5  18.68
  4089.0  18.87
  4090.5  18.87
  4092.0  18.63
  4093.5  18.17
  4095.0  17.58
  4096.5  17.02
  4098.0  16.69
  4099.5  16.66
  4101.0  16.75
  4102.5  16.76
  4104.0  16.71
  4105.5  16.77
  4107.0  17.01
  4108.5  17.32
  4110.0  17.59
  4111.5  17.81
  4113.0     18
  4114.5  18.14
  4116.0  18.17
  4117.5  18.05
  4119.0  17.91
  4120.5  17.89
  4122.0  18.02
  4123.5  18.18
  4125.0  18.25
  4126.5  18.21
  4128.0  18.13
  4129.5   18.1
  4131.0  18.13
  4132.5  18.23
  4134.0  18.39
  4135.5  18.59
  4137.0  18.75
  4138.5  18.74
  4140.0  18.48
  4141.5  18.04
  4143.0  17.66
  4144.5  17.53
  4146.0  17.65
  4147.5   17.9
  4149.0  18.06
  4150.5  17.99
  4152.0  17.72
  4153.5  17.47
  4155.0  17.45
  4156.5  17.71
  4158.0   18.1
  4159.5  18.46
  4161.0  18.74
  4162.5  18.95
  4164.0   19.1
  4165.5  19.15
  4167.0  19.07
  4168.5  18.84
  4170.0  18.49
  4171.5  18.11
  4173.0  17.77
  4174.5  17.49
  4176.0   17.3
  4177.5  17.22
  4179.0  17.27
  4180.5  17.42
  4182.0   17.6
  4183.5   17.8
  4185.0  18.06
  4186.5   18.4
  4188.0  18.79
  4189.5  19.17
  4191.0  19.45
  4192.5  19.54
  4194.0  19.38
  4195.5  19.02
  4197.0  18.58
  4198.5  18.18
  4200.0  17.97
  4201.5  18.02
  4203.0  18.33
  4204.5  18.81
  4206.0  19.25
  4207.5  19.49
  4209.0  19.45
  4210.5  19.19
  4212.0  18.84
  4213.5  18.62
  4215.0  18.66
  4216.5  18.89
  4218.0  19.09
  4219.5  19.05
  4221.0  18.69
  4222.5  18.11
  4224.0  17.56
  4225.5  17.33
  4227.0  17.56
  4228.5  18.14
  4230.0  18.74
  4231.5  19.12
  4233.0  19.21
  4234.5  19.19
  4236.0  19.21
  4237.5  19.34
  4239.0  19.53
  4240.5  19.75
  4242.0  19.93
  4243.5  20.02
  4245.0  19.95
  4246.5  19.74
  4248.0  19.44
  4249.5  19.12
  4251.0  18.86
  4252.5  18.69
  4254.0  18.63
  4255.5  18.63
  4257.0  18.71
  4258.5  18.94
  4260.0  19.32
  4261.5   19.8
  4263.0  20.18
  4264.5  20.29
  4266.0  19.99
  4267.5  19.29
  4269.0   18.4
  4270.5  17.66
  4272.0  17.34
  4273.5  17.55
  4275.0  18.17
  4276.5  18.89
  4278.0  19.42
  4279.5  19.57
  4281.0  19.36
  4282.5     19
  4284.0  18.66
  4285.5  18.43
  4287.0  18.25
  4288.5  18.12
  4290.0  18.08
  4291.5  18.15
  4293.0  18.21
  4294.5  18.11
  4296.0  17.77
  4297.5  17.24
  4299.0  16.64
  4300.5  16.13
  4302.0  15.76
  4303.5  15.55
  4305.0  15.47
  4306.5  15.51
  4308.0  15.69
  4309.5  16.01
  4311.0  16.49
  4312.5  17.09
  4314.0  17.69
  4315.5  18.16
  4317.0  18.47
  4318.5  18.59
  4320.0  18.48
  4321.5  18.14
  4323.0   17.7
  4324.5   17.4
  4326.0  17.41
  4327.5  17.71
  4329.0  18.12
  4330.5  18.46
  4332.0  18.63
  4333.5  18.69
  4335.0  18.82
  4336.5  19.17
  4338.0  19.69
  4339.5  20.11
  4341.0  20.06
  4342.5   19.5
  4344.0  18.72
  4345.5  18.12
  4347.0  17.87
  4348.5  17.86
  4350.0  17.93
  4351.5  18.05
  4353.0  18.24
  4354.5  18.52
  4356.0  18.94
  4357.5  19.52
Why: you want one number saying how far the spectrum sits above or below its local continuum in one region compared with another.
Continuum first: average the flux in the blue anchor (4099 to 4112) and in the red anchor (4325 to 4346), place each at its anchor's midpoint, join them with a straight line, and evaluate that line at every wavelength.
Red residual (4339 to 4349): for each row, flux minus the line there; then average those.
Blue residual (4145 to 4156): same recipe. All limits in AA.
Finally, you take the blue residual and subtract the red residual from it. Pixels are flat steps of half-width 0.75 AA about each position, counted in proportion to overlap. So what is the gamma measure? 0.33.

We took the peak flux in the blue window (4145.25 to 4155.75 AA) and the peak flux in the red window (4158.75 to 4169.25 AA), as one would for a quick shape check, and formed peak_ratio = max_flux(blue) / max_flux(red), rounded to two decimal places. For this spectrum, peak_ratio 0.94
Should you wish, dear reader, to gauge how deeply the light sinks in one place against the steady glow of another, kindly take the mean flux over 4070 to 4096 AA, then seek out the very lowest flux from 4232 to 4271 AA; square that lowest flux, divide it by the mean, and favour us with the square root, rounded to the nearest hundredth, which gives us 4.11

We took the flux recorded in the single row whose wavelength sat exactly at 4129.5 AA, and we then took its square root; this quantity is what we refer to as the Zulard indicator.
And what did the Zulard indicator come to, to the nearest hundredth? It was 4.25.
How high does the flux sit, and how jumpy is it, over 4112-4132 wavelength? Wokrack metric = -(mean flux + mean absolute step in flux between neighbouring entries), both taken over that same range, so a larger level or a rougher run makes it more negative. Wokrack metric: -18.2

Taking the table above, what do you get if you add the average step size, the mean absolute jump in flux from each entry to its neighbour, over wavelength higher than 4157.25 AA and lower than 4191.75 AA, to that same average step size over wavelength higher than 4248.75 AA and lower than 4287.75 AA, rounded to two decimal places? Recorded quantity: 0.58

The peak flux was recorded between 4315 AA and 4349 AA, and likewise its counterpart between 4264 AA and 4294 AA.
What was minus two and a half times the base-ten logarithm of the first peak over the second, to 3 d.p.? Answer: 0.010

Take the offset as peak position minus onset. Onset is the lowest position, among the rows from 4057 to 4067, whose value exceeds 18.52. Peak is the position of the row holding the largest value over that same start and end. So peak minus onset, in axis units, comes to 9.0 AA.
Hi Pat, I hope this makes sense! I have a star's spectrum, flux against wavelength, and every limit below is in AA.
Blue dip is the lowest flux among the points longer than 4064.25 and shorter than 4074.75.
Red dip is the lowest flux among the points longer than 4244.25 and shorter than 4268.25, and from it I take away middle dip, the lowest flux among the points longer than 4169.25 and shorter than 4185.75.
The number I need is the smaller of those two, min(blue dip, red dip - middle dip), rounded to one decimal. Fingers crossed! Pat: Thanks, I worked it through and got 1.4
